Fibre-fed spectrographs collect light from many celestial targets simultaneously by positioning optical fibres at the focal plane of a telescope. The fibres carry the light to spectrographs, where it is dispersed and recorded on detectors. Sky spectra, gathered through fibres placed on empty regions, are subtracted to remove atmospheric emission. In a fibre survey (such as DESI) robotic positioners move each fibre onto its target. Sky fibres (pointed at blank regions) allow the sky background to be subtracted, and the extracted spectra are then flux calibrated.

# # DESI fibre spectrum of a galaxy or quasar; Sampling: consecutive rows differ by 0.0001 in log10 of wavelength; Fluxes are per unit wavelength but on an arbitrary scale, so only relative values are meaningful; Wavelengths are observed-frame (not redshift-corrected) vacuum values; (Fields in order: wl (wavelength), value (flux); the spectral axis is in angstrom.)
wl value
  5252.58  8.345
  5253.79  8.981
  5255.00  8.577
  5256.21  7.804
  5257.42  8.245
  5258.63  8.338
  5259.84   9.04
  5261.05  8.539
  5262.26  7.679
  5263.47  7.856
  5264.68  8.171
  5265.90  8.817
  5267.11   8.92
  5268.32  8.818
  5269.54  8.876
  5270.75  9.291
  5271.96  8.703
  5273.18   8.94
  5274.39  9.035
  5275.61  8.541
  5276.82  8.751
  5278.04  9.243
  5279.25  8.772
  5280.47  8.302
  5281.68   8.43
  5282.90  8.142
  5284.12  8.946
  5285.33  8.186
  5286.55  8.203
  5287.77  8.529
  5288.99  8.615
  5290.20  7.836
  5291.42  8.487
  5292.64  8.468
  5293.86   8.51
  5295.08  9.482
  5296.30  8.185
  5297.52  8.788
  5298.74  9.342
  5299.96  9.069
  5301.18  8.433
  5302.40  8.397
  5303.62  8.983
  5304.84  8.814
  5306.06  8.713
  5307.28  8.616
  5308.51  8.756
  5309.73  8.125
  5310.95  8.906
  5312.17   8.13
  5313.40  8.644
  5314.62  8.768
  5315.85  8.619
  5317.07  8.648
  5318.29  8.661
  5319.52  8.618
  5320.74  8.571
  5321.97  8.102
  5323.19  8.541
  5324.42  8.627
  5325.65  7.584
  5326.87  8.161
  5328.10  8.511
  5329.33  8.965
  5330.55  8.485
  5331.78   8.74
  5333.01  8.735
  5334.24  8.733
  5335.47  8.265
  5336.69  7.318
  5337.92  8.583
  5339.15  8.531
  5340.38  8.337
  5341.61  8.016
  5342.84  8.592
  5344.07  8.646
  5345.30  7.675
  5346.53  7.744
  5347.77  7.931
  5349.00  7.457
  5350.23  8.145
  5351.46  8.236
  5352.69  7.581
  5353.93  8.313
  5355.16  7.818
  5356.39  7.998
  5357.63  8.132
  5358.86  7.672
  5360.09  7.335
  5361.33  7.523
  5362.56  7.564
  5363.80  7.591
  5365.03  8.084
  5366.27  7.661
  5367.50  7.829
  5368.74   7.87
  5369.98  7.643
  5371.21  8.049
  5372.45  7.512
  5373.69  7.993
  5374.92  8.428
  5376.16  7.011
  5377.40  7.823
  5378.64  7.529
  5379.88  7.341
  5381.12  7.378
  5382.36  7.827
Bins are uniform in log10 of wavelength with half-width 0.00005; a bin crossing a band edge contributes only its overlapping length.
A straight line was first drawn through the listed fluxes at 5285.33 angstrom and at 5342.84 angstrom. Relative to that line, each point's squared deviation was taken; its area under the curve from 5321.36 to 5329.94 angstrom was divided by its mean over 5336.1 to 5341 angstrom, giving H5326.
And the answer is 4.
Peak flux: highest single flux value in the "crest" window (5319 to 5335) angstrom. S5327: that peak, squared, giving 80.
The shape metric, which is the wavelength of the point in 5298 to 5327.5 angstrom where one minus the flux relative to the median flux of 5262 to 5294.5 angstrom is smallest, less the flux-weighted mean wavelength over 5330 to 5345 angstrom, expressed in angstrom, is -38.5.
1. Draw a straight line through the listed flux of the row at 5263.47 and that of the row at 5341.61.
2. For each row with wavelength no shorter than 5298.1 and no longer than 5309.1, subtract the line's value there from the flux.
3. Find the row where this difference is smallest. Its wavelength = 5302.40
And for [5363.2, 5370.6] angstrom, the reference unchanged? 5363.80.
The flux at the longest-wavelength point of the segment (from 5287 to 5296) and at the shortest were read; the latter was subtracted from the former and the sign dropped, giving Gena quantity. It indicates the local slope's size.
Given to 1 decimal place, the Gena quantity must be 1.0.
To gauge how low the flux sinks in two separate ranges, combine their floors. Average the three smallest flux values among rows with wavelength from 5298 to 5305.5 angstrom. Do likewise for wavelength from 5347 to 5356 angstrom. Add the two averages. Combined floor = 16.2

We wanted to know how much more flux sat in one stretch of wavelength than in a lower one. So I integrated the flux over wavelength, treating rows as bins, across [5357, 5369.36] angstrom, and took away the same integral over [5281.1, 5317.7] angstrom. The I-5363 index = -219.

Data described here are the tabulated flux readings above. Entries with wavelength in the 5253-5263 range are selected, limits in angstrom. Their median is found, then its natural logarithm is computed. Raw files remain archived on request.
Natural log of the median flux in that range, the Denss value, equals 2.13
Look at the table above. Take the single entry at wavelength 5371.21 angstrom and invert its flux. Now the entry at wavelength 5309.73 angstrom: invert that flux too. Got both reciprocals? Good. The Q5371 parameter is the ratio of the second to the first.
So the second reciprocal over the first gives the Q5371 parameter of 0.99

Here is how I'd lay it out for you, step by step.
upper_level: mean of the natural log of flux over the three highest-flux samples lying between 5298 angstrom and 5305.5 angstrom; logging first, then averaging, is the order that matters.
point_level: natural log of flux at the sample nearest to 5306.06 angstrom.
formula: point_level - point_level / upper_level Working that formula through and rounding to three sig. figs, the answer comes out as 1.19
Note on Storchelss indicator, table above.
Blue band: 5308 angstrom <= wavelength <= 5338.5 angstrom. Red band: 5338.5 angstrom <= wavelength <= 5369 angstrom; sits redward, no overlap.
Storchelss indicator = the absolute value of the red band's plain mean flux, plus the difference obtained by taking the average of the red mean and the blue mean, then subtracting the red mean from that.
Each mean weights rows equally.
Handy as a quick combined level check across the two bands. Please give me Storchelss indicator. 8.20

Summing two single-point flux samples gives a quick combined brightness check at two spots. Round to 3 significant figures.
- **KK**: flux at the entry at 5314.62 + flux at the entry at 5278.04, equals 18.0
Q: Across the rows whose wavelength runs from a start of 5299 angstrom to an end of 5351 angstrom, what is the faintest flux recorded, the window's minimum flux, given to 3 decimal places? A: 7.318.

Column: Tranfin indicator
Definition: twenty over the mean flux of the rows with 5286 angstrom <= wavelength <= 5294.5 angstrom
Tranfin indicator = 2.39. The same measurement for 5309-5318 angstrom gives 2.34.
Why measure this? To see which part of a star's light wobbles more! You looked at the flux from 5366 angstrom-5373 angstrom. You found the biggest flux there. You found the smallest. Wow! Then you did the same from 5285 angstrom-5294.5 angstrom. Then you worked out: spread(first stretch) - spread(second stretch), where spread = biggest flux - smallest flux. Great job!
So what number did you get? -0.24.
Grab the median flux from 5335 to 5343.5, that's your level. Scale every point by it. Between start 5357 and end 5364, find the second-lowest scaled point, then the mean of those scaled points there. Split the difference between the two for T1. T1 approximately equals 0.91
